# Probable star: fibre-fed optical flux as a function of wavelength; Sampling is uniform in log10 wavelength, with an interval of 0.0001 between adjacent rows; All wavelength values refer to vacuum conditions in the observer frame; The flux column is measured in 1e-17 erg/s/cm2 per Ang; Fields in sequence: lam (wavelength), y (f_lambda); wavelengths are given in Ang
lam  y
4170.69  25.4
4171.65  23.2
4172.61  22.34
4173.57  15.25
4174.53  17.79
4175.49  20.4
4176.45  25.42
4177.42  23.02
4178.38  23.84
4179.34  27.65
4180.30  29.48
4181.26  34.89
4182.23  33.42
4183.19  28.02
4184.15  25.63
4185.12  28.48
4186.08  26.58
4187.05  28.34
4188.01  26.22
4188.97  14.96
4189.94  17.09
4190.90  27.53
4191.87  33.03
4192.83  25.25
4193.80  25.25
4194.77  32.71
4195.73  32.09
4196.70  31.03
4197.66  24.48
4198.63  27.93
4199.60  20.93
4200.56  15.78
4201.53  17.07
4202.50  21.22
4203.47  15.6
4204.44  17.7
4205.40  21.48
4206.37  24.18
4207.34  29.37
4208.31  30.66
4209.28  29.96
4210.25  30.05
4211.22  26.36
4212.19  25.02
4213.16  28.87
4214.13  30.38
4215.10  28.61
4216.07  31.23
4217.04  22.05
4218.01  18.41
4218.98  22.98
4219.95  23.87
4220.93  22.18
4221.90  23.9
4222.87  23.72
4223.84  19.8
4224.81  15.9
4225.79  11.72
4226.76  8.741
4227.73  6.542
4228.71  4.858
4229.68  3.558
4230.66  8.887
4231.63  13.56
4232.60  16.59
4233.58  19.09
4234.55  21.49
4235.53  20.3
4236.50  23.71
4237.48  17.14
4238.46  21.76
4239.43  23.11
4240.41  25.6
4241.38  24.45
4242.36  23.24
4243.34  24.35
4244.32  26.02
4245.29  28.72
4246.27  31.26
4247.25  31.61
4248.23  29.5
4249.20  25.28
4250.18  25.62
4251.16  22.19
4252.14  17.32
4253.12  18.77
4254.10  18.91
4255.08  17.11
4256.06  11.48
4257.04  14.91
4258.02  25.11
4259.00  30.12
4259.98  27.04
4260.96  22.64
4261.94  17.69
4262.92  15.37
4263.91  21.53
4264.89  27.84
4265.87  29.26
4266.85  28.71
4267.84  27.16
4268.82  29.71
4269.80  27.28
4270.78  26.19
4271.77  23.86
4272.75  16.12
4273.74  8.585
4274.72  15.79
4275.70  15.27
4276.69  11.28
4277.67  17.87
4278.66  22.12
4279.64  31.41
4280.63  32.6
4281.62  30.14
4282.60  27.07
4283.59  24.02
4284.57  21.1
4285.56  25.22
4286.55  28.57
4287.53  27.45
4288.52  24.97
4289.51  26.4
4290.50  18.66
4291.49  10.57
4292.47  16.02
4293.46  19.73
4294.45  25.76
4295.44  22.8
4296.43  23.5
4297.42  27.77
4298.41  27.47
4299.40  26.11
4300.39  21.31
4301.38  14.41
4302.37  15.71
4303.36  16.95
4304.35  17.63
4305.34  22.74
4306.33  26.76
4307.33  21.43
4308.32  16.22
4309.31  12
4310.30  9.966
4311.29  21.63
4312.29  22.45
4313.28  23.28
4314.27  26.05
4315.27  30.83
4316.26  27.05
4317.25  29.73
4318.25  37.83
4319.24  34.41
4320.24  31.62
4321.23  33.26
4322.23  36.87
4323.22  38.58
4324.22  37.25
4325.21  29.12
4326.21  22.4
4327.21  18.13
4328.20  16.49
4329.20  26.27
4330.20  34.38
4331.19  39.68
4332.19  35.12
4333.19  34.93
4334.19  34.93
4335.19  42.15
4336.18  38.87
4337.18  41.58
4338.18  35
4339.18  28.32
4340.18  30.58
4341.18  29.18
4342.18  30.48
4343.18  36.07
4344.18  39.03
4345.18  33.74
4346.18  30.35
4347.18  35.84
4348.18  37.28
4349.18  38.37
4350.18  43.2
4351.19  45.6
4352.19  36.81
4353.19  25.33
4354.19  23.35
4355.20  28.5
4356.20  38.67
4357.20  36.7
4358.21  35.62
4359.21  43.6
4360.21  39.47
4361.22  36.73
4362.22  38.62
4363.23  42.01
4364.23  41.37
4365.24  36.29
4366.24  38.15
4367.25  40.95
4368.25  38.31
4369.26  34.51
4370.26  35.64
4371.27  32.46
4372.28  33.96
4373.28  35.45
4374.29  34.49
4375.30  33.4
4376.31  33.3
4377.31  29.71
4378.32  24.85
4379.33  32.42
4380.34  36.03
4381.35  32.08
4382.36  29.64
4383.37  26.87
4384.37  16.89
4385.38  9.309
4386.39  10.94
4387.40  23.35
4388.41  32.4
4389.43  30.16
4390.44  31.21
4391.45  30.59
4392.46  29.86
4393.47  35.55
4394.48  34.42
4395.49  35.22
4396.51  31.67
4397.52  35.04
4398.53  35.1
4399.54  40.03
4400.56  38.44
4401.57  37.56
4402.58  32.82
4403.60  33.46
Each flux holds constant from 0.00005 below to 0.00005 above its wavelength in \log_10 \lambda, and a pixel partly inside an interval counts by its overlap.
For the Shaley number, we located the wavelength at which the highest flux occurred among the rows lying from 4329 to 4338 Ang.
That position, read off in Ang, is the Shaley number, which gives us 4335.19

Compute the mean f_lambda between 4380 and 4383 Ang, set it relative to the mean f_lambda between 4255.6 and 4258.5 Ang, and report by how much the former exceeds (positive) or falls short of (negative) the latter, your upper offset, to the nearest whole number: 15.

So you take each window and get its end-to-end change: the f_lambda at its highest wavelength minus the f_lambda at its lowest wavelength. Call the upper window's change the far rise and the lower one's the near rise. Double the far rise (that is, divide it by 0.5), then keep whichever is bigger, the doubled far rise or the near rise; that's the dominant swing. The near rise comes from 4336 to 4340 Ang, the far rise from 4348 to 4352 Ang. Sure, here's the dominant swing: 17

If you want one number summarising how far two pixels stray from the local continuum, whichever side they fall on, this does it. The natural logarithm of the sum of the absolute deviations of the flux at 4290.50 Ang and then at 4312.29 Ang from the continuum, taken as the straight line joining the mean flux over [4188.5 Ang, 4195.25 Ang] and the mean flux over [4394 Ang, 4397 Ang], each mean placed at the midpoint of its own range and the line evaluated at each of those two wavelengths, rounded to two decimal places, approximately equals 2.91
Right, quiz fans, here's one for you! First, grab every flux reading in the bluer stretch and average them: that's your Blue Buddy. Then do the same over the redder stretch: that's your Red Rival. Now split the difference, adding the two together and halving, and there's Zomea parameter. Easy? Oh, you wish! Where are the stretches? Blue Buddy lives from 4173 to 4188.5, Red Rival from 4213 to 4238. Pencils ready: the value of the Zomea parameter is 22.3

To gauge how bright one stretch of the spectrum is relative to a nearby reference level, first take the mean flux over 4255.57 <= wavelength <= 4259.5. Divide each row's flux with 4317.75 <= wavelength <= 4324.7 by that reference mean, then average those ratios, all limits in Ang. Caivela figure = 1.7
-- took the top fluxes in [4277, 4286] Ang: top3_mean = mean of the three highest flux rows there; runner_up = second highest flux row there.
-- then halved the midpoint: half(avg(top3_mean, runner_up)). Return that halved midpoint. 16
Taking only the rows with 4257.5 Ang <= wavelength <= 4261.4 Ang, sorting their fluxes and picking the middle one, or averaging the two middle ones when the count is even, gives 26.1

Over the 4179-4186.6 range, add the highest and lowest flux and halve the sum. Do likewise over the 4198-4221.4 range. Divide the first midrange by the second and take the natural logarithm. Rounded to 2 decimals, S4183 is 0.26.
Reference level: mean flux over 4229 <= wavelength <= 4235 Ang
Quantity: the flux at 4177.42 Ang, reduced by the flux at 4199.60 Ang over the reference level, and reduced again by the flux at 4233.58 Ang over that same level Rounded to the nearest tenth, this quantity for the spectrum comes 20.1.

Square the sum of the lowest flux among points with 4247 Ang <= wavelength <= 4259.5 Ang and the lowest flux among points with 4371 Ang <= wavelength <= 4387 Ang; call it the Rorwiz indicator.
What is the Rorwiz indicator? 432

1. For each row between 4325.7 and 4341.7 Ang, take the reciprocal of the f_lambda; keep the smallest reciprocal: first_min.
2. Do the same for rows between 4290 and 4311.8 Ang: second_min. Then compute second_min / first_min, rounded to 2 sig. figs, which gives 1.5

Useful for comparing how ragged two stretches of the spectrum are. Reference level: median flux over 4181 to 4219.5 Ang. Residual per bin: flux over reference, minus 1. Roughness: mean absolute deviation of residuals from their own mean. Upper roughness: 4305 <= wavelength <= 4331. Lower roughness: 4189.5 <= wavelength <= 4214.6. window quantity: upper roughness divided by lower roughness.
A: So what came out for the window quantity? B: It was 1.4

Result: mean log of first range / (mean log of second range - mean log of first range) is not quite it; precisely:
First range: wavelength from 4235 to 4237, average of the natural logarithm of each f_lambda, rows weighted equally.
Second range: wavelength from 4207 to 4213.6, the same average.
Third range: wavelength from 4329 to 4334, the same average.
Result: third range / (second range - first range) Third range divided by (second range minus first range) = 13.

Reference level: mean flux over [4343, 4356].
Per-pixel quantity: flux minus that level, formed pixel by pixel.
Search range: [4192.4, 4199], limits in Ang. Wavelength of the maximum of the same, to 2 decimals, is 4194.77 Ang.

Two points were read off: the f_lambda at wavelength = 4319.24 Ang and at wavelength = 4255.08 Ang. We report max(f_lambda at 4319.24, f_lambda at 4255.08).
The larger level 34.4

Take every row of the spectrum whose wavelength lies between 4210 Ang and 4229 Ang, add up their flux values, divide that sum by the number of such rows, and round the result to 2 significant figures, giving 21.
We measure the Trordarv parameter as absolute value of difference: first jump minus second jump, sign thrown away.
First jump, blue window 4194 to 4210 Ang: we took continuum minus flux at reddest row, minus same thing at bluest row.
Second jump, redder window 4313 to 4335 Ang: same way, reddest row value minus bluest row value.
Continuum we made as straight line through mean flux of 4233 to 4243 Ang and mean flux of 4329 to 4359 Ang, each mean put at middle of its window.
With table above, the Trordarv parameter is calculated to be 14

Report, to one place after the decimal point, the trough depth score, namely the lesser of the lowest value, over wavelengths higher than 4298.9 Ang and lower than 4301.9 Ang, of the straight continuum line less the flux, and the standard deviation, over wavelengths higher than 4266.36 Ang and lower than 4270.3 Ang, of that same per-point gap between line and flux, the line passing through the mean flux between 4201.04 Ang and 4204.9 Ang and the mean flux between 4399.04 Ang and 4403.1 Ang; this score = 1.1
